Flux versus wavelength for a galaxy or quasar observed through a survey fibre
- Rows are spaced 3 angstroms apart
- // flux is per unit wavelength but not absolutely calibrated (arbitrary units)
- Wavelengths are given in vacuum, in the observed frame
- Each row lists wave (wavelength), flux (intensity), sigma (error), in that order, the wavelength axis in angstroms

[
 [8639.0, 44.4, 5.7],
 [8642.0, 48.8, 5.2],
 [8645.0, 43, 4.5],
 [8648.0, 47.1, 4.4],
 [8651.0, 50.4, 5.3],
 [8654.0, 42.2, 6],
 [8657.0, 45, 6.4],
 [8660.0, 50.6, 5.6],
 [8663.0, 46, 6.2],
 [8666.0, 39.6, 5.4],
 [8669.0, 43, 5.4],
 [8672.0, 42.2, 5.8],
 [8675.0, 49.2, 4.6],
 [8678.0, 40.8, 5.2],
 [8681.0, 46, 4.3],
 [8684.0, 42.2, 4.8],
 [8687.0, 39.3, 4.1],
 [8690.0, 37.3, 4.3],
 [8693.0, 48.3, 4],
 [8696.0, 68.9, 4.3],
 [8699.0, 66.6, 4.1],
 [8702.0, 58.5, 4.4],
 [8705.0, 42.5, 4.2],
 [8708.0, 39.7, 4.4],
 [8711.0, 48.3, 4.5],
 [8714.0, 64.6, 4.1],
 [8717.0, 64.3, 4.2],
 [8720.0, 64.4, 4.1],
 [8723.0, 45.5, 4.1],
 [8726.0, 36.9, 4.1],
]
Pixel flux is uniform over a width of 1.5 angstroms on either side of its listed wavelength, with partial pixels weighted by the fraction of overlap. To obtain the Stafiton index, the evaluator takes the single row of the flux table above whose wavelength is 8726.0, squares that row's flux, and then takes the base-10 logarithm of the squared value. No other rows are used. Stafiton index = 3.13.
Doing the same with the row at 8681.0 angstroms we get 3.33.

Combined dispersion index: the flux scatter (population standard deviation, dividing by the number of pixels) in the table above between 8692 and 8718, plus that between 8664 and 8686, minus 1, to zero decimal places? 13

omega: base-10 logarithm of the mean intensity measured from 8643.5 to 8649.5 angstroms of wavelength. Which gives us 1.65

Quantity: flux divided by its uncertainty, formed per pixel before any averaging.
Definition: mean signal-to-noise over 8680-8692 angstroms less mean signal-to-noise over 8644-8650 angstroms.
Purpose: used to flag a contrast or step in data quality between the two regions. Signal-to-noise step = -1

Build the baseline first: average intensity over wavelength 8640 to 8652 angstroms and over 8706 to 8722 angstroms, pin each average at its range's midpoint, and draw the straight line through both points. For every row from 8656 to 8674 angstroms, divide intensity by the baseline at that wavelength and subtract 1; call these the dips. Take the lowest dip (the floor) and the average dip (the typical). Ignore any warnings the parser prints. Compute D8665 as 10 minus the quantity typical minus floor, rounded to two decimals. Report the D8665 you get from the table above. 9.90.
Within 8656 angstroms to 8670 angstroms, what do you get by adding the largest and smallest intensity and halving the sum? 45.1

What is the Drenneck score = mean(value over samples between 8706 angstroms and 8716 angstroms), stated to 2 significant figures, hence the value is 51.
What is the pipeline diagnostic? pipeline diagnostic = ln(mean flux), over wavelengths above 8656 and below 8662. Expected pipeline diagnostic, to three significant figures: 3.87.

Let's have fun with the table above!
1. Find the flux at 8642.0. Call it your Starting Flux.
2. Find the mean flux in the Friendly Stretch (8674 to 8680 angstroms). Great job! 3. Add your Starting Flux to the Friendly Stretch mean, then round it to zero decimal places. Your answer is 94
